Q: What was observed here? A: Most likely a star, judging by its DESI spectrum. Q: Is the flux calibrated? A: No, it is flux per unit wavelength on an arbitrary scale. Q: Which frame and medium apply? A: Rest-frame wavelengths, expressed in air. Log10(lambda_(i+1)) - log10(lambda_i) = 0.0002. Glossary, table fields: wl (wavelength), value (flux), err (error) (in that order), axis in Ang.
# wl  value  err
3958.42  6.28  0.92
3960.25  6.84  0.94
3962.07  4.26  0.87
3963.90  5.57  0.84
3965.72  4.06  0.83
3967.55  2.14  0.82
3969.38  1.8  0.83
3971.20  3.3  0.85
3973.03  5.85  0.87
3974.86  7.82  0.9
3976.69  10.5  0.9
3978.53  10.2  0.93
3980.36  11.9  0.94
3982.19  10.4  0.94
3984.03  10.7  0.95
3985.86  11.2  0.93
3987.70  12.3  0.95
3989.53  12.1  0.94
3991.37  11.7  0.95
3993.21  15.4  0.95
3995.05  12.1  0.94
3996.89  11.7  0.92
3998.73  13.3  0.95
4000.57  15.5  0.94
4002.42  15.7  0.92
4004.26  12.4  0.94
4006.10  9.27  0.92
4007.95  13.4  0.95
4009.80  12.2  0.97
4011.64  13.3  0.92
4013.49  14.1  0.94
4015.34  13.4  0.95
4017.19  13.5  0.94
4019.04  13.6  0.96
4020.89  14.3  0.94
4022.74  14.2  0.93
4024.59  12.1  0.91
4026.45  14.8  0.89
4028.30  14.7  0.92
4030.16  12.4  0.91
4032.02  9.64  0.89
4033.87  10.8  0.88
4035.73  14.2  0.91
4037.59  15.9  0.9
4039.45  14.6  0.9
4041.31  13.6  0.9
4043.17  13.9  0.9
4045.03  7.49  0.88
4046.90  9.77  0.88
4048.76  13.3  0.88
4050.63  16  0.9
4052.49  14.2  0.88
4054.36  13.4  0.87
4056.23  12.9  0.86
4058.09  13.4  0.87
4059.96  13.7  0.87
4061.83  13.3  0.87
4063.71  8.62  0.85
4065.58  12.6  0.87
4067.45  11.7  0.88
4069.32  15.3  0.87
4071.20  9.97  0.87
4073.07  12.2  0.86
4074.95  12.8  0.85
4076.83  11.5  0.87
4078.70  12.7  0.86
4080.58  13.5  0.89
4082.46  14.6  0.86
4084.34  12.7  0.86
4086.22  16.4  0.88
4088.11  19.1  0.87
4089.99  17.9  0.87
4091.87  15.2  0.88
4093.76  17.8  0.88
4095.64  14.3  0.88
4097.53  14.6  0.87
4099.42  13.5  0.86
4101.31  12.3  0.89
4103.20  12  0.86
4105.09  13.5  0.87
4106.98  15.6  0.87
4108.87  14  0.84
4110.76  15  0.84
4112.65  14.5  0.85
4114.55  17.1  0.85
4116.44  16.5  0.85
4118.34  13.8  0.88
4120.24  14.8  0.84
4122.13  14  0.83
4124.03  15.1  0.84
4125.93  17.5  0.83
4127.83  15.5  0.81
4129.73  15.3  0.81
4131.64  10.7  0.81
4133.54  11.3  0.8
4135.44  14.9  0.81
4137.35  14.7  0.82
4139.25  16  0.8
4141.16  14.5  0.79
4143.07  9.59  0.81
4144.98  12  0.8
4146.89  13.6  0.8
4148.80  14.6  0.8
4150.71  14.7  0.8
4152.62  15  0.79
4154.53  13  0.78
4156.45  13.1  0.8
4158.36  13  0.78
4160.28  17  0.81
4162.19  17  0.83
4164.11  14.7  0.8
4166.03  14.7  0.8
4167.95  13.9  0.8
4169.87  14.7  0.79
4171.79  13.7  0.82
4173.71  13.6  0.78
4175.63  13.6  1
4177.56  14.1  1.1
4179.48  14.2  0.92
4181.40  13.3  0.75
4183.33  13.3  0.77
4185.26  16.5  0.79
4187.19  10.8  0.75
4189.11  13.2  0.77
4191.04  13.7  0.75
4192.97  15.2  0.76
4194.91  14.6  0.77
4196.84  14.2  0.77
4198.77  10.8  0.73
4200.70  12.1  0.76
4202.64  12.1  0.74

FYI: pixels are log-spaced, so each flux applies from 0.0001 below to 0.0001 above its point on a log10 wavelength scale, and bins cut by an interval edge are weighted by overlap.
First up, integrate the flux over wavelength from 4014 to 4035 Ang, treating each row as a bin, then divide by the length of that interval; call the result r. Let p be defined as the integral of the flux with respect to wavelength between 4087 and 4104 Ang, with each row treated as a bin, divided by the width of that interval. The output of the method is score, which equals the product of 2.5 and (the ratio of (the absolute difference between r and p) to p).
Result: 0.4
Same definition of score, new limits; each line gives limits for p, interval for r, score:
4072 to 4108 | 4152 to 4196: 0.0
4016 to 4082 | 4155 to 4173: 0.3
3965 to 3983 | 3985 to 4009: 2.2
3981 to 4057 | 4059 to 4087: 0.0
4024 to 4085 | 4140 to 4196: 0.2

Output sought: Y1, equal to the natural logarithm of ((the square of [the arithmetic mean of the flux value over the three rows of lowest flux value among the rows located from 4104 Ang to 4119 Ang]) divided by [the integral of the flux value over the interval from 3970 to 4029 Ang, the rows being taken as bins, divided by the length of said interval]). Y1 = 2.8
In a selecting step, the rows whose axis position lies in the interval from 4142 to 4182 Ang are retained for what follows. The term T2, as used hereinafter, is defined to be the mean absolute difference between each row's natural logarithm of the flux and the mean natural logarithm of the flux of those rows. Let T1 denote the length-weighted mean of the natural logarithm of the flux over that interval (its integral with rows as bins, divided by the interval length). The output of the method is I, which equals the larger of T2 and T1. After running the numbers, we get 2.63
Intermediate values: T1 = 2.63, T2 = 0.08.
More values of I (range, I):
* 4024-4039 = 2.56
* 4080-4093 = 2.74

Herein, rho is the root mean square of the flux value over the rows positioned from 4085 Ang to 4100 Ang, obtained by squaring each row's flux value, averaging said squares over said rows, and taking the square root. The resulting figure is 16.2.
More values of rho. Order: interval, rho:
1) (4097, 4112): 13.9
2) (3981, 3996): 12.1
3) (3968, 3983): 8.5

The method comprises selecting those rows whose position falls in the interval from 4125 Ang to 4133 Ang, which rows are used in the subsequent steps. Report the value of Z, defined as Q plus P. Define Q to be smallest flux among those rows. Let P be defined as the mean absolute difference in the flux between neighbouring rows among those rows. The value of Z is 13.0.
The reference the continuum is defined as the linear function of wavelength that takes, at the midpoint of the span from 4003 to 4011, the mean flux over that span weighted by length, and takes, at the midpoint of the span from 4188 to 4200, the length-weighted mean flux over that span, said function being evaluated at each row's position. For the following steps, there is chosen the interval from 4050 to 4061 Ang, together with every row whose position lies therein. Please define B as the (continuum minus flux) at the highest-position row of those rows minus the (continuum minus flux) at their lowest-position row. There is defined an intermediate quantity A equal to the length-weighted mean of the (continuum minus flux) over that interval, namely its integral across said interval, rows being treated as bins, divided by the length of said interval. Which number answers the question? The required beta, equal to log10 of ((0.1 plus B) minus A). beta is 0.59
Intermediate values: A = -1.43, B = 2.4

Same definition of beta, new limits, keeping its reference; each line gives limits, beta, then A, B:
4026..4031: 0.63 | -1.70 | 2.4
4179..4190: 0.09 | -0.04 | 1.1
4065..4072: 0.43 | 0.11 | 2.7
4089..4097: 0.86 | -3.49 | 3.6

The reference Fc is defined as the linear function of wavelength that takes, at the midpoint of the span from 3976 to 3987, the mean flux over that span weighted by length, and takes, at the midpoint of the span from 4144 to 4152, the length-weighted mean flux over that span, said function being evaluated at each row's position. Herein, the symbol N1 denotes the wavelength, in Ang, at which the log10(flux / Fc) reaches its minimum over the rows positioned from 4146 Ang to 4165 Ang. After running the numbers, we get 4158.36 Ang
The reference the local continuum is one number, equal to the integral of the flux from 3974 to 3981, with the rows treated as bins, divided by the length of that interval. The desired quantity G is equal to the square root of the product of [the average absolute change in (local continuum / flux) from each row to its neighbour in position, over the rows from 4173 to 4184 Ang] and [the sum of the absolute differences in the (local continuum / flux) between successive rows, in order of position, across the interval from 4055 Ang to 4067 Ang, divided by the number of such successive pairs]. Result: 0.05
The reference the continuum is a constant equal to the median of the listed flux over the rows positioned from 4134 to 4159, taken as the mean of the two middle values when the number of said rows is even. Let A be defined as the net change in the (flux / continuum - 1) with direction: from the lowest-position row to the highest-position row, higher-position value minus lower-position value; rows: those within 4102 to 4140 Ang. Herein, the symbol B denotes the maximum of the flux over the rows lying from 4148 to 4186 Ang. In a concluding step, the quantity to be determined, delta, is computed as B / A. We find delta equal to 62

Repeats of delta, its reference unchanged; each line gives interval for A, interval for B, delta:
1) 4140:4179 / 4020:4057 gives -580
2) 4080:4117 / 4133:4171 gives 82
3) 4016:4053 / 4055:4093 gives 396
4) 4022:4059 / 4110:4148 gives -317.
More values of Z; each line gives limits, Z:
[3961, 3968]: 3.7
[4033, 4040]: 12.9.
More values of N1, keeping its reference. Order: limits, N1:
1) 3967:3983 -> 3969.38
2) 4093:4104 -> 4103.20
